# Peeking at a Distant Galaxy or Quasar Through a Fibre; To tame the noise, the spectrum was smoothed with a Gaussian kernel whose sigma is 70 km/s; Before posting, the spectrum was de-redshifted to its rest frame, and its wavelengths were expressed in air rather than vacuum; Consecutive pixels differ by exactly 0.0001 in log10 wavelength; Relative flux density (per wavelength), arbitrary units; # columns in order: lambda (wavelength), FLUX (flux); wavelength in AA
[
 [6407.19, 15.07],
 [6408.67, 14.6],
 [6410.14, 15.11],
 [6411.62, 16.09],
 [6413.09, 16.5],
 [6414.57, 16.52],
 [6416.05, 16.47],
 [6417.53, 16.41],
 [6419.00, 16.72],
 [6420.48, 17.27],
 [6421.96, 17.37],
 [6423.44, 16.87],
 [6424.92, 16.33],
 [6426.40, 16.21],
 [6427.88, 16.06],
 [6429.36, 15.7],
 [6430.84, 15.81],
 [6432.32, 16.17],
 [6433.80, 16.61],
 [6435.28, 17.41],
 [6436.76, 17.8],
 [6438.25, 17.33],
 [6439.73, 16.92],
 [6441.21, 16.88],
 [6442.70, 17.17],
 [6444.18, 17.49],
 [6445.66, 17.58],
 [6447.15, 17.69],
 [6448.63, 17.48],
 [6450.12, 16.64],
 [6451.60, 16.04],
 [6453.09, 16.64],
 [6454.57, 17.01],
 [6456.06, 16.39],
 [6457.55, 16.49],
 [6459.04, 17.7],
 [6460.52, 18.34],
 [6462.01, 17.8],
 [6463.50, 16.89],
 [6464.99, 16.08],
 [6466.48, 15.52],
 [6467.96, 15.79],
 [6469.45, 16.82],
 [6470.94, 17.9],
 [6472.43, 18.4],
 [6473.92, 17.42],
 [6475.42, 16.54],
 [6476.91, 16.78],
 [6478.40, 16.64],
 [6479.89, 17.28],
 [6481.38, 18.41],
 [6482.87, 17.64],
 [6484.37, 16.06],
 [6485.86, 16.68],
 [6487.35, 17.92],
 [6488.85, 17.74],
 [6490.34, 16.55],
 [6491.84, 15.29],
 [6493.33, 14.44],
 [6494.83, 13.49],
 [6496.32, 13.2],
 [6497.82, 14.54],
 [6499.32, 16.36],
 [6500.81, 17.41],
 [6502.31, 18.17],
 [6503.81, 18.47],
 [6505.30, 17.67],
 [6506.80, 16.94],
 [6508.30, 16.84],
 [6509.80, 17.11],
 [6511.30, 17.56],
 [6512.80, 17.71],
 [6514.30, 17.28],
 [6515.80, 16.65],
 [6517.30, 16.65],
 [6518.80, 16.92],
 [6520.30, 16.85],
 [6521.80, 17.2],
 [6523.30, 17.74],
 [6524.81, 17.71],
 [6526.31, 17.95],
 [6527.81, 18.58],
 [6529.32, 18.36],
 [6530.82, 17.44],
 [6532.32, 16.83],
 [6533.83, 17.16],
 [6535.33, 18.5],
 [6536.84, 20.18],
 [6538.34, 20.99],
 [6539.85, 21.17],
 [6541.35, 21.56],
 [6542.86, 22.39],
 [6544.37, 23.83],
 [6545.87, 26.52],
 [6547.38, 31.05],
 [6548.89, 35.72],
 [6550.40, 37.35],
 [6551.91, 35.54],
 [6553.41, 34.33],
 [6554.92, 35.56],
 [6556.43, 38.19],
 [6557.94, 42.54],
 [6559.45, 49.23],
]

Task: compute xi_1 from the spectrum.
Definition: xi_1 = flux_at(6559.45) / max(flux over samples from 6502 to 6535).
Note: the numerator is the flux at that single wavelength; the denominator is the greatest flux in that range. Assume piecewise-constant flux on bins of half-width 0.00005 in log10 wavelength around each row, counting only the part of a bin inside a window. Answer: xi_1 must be 2.65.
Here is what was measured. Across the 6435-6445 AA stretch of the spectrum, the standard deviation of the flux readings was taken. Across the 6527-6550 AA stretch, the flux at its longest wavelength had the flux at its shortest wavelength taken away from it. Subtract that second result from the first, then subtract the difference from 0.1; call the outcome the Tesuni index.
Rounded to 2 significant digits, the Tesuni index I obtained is 17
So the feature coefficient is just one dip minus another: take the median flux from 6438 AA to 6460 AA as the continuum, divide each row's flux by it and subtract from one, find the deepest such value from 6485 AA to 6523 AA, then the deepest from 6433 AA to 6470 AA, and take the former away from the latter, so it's -0.14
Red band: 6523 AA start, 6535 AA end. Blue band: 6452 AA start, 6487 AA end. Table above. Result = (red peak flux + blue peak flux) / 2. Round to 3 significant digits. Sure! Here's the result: 18.5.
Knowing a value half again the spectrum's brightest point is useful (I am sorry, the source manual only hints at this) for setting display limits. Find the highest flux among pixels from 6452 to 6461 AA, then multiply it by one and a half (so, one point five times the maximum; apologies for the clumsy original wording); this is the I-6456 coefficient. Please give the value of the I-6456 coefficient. 27.51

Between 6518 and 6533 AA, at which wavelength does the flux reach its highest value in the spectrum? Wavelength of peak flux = 6527.81 AA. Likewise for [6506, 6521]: 6512.80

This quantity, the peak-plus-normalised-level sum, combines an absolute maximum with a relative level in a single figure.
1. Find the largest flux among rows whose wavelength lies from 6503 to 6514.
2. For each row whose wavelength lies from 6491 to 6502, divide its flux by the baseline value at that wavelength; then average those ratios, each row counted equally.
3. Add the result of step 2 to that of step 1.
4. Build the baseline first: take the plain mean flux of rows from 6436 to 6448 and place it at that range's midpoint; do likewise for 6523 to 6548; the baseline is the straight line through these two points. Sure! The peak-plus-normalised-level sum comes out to 19.3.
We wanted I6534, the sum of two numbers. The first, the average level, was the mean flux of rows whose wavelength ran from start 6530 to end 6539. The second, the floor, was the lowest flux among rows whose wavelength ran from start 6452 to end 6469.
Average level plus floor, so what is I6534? 34.0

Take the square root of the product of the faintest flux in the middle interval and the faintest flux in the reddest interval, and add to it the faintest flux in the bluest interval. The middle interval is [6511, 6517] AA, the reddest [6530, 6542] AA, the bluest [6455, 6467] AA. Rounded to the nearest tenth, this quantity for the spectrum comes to 32.3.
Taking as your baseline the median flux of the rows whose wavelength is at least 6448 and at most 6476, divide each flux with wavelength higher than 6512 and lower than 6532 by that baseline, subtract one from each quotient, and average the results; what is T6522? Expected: 0.038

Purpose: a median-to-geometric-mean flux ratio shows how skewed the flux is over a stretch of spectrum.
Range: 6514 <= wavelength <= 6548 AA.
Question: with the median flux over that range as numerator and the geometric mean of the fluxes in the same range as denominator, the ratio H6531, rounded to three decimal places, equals 0.931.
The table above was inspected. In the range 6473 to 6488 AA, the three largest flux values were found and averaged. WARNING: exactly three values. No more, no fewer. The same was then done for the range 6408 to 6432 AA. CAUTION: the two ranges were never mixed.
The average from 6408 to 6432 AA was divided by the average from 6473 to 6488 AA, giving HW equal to 0.95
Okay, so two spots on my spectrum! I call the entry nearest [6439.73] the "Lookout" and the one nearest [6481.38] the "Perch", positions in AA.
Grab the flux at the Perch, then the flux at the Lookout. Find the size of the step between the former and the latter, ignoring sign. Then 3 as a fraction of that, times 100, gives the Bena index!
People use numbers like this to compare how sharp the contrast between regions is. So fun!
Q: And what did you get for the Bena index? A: 201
